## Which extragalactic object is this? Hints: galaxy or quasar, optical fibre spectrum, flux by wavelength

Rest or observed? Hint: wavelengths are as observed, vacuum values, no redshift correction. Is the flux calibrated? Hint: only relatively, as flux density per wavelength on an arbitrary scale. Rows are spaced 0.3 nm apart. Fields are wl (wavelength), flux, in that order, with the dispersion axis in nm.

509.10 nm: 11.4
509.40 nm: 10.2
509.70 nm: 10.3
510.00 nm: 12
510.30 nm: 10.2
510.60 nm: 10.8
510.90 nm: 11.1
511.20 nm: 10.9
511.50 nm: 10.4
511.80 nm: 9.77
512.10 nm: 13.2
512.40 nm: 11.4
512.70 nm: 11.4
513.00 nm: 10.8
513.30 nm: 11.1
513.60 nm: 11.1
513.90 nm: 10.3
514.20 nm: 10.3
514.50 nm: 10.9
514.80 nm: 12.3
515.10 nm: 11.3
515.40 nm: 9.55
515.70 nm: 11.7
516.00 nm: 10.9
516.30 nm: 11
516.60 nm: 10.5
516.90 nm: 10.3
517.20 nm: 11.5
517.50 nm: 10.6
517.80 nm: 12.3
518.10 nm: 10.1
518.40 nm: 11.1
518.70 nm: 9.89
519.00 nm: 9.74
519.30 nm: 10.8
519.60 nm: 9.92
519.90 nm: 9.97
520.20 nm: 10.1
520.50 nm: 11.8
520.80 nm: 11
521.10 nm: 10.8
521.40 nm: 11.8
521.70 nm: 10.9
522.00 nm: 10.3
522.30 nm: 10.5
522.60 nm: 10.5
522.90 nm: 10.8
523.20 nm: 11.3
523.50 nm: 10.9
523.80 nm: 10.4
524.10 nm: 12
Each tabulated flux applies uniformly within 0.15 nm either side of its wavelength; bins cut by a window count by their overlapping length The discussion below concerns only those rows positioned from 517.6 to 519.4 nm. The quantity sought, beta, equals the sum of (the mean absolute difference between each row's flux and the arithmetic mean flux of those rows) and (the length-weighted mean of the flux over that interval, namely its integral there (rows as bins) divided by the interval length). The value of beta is 11.4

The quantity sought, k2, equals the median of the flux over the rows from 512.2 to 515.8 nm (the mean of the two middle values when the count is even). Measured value 11.10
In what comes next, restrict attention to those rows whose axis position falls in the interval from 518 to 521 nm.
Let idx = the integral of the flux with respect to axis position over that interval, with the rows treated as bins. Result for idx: 31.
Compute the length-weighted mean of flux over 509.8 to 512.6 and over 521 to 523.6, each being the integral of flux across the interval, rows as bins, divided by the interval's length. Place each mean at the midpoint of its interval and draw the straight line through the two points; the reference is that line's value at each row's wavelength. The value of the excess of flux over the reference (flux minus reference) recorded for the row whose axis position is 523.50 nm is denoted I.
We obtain 0.1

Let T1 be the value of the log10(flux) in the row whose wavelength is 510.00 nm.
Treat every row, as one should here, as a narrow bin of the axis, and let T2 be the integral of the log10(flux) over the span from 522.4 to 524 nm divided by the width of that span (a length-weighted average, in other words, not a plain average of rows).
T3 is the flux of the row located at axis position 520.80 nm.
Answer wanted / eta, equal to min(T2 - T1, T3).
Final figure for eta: -0.05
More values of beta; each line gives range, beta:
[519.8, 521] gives 11.4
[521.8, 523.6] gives 11.0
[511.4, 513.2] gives 12.0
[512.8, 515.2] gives 11.5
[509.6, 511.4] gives 11.3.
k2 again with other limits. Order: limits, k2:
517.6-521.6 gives 10.80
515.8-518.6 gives 10.90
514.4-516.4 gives 11.00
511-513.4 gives 11.00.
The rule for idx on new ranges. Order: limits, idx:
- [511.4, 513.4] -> 22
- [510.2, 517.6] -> 81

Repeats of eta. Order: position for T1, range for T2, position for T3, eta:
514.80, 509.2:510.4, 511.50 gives -0.06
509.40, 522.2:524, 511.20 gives 0.02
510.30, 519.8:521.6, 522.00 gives 0.03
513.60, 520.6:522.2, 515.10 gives -0.01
